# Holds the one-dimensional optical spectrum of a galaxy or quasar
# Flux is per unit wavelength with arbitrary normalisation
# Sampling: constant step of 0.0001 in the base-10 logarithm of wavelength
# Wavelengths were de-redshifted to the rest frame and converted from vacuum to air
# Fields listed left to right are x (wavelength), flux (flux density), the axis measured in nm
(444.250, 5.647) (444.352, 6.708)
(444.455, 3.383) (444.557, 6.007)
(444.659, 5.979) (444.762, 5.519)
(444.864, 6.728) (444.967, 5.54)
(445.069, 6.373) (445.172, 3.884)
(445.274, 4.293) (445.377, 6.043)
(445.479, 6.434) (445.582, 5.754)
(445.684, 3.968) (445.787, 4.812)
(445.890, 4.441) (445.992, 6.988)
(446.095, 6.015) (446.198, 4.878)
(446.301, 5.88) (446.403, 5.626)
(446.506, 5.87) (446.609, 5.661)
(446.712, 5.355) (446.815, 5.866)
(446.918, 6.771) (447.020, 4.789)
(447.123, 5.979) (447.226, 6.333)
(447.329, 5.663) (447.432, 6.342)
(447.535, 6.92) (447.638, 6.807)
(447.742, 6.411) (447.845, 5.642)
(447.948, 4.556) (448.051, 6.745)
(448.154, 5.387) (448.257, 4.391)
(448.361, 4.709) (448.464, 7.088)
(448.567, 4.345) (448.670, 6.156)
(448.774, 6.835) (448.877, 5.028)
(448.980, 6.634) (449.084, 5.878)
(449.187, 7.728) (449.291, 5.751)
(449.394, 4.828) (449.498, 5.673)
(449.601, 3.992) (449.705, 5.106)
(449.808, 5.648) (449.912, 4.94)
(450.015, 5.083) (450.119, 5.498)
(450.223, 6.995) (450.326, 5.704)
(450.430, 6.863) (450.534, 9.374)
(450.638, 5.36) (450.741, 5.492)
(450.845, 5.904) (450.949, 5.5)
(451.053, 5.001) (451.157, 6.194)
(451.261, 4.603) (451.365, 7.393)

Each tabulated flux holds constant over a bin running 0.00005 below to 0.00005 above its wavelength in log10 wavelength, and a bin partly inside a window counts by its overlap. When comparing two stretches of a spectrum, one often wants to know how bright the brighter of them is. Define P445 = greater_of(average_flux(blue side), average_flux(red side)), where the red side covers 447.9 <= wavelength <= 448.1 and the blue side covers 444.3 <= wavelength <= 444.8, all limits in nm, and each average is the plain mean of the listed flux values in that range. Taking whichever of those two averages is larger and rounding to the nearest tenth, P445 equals 5.7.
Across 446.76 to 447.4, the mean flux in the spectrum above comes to 5.9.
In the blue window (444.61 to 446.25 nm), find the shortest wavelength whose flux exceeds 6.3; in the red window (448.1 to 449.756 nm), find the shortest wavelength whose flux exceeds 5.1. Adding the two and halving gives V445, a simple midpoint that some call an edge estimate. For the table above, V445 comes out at 446.51 nm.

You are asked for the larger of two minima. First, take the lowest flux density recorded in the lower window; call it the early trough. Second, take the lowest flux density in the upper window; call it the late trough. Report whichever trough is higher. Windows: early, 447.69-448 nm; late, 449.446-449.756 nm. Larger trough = 4.6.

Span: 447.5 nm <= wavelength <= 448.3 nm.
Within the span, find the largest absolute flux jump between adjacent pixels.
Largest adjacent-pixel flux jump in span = 2.2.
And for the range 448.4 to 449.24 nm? 2.7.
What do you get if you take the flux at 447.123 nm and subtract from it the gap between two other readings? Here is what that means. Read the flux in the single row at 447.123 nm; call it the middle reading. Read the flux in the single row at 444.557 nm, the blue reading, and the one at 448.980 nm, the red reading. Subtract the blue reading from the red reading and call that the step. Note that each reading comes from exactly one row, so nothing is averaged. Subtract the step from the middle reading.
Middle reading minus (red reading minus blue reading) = 5.4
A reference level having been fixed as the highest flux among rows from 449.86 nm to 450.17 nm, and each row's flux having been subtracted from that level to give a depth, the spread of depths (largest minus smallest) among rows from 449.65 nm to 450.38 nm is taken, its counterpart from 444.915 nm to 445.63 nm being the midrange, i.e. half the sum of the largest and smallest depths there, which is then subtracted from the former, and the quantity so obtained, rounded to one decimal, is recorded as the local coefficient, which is 1.7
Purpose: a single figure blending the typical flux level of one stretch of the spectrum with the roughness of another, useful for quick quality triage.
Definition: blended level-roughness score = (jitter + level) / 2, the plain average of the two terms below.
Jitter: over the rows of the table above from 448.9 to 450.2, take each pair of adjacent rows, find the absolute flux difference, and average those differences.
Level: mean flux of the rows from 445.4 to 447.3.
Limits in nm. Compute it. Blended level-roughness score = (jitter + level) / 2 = 3.32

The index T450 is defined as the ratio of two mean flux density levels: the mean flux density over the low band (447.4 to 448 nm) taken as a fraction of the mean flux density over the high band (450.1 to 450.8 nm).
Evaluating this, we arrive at 0.94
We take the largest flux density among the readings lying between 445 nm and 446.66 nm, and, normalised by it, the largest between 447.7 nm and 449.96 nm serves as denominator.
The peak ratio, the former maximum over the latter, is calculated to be 0.90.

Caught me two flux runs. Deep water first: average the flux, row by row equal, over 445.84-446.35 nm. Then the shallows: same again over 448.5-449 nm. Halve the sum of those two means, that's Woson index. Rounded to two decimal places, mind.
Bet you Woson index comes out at 5.72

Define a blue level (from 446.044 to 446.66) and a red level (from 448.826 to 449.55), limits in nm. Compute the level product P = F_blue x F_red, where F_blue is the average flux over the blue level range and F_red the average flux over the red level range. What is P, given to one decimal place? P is 33.5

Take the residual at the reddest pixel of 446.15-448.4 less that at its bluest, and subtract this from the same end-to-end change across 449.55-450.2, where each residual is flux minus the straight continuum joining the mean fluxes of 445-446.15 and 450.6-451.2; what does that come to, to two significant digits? 1.7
